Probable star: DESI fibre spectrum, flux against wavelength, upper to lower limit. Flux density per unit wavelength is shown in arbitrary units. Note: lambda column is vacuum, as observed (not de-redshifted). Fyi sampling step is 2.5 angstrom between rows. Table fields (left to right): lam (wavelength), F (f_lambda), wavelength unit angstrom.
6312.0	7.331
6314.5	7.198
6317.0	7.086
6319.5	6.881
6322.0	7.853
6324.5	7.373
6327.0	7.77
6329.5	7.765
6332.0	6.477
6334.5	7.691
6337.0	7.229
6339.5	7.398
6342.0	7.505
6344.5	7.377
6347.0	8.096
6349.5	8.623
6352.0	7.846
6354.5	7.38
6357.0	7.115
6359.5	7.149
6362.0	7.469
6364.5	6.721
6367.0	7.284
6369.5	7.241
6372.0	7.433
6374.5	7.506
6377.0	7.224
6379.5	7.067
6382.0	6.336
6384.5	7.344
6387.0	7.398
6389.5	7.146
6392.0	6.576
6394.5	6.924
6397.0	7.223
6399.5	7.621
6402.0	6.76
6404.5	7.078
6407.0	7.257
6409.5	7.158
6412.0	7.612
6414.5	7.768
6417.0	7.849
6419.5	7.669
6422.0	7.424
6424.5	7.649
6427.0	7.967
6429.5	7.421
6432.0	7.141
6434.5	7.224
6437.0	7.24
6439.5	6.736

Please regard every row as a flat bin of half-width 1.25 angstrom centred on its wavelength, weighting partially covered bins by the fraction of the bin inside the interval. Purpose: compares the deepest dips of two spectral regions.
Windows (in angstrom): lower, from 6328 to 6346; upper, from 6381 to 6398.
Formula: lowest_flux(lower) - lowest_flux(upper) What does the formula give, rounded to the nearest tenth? 0.1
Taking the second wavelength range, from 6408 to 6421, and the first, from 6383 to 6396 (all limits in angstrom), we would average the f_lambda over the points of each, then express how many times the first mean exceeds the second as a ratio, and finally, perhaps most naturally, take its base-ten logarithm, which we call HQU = -0.032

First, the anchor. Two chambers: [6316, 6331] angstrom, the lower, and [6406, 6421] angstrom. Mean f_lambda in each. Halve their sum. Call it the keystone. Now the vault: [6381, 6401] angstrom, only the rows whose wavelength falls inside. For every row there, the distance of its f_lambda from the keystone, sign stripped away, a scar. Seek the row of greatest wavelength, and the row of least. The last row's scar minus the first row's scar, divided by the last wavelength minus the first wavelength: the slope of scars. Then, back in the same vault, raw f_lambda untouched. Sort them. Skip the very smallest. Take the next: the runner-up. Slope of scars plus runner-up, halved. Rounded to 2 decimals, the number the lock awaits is 3.26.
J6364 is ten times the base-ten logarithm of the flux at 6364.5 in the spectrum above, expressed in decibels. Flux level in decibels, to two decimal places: 8.27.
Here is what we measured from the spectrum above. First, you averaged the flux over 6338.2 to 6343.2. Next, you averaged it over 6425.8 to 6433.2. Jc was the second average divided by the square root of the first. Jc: 2.75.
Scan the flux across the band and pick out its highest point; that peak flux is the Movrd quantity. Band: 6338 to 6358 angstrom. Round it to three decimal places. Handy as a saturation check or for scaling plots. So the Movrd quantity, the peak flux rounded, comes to 8.623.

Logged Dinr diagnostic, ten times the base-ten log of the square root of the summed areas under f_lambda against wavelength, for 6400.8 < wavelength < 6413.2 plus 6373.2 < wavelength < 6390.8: 11.7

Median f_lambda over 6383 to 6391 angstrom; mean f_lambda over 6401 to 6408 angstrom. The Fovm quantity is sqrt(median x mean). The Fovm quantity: 7.2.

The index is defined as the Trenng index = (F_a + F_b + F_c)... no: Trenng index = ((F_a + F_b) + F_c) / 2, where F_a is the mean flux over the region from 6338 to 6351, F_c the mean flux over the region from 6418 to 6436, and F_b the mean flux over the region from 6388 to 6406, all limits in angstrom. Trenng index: 11.2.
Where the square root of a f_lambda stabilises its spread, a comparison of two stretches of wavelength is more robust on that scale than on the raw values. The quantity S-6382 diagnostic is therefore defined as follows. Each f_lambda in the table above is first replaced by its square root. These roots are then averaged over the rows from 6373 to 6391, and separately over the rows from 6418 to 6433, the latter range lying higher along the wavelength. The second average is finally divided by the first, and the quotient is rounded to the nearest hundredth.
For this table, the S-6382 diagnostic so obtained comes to 1.03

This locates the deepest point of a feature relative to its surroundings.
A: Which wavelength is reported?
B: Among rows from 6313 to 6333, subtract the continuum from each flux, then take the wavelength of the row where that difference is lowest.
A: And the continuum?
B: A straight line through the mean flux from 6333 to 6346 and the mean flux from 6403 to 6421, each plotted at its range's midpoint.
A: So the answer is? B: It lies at 6332.0 angstrom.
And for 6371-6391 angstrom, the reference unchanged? 6382.0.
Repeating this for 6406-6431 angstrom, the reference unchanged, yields 6409.5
